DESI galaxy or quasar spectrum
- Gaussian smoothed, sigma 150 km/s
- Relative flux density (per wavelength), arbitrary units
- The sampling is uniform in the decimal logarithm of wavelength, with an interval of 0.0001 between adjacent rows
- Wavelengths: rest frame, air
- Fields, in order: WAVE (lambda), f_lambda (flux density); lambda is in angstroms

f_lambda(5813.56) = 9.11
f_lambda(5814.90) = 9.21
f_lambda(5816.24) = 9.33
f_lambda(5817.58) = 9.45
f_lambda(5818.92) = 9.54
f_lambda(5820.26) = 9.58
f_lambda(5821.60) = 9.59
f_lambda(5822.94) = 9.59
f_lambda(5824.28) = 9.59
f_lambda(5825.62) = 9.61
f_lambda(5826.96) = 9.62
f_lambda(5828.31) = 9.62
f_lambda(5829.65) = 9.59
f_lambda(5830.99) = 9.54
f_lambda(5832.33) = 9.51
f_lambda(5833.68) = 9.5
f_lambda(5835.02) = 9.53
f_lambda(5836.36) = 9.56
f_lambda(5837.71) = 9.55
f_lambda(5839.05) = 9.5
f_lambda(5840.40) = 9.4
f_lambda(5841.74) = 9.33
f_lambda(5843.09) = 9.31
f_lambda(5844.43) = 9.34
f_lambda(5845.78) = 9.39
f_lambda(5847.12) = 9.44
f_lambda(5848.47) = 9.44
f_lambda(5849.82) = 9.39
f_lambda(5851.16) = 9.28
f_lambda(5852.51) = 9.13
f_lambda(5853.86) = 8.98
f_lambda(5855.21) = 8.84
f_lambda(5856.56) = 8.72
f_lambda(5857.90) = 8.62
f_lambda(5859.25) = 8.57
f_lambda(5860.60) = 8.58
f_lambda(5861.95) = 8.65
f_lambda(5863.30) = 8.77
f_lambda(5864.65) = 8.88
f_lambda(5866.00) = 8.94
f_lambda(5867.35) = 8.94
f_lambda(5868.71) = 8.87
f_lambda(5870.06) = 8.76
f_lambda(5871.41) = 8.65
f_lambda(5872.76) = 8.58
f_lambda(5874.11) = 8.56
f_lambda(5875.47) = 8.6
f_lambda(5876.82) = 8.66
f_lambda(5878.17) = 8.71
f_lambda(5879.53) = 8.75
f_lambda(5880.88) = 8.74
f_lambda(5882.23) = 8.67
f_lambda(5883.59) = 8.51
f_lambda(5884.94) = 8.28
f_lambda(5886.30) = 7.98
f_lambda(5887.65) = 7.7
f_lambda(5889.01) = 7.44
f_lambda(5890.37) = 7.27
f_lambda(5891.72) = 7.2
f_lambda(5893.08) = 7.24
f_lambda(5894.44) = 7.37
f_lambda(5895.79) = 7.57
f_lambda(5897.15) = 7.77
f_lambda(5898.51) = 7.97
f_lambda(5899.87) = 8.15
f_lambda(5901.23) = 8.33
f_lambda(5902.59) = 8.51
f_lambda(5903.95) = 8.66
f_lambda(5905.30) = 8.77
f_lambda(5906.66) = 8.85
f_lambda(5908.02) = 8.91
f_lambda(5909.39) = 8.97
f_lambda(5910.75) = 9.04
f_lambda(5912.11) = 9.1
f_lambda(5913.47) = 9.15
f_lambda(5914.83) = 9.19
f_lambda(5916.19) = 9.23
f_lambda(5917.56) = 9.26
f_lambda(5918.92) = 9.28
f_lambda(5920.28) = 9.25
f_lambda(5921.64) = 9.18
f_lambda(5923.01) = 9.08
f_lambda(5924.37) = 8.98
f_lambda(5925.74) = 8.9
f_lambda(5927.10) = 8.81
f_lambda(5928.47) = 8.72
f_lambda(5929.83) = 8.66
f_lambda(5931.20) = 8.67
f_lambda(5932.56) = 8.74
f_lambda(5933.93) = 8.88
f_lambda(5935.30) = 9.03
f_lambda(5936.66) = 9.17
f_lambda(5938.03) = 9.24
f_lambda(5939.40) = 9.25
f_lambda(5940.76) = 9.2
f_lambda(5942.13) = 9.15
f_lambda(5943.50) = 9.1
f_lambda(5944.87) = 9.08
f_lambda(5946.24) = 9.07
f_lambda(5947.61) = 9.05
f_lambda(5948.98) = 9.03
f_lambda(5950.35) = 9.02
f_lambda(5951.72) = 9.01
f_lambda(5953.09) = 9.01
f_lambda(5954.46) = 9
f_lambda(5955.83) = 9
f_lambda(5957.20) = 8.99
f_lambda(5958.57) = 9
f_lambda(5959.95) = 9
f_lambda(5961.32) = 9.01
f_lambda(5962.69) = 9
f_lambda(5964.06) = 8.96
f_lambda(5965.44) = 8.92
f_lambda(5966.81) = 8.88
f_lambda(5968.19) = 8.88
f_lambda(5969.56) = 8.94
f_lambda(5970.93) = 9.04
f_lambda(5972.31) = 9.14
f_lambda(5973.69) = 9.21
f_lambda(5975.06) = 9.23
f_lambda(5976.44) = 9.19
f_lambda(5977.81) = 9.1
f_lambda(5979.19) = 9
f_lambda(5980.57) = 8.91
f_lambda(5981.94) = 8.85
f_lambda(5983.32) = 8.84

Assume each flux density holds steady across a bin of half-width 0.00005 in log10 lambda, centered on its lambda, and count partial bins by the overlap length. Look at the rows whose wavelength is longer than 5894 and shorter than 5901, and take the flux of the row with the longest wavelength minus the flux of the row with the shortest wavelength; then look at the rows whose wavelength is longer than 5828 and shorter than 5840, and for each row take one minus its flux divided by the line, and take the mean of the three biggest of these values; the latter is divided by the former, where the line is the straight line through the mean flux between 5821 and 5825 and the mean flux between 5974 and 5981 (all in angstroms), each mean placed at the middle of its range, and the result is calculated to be 0.0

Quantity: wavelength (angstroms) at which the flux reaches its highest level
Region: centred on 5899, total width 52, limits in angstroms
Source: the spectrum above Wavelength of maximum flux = 5918.92 angstroms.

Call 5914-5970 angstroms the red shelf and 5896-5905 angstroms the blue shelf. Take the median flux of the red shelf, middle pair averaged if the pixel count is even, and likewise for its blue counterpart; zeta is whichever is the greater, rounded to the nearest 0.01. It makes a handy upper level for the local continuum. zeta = 9.01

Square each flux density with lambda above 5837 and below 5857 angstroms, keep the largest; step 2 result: 91.2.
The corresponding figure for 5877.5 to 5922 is 86.1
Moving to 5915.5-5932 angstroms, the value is 86.1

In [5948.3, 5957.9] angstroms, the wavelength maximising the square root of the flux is 5948.98 angstroms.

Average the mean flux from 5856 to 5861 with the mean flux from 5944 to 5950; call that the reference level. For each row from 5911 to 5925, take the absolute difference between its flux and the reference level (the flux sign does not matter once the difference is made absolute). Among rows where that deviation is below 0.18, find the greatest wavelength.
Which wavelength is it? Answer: 5924.37 angstroms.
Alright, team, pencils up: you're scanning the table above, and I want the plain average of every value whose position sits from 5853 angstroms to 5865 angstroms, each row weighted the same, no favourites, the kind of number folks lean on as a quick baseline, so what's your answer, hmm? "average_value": 8.7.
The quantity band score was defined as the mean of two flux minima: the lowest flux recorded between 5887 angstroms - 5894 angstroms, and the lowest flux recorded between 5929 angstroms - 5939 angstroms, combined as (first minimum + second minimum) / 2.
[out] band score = 7.93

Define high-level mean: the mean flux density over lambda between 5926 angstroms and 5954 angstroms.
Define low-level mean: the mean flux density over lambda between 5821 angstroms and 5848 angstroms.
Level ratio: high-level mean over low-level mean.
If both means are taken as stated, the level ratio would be 0.946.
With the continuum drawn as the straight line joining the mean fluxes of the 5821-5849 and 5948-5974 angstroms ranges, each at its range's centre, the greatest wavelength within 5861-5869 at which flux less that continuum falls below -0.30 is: 5868.71 angstroms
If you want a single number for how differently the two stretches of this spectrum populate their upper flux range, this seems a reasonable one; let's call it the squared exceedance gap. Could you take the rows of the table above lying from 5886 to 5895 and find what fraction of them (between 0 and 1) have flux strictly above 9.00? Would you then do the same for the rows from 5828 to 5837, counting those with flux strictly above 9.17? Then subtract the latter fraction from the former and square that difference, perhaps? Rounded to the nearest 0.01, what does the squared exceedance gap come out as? 1.00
